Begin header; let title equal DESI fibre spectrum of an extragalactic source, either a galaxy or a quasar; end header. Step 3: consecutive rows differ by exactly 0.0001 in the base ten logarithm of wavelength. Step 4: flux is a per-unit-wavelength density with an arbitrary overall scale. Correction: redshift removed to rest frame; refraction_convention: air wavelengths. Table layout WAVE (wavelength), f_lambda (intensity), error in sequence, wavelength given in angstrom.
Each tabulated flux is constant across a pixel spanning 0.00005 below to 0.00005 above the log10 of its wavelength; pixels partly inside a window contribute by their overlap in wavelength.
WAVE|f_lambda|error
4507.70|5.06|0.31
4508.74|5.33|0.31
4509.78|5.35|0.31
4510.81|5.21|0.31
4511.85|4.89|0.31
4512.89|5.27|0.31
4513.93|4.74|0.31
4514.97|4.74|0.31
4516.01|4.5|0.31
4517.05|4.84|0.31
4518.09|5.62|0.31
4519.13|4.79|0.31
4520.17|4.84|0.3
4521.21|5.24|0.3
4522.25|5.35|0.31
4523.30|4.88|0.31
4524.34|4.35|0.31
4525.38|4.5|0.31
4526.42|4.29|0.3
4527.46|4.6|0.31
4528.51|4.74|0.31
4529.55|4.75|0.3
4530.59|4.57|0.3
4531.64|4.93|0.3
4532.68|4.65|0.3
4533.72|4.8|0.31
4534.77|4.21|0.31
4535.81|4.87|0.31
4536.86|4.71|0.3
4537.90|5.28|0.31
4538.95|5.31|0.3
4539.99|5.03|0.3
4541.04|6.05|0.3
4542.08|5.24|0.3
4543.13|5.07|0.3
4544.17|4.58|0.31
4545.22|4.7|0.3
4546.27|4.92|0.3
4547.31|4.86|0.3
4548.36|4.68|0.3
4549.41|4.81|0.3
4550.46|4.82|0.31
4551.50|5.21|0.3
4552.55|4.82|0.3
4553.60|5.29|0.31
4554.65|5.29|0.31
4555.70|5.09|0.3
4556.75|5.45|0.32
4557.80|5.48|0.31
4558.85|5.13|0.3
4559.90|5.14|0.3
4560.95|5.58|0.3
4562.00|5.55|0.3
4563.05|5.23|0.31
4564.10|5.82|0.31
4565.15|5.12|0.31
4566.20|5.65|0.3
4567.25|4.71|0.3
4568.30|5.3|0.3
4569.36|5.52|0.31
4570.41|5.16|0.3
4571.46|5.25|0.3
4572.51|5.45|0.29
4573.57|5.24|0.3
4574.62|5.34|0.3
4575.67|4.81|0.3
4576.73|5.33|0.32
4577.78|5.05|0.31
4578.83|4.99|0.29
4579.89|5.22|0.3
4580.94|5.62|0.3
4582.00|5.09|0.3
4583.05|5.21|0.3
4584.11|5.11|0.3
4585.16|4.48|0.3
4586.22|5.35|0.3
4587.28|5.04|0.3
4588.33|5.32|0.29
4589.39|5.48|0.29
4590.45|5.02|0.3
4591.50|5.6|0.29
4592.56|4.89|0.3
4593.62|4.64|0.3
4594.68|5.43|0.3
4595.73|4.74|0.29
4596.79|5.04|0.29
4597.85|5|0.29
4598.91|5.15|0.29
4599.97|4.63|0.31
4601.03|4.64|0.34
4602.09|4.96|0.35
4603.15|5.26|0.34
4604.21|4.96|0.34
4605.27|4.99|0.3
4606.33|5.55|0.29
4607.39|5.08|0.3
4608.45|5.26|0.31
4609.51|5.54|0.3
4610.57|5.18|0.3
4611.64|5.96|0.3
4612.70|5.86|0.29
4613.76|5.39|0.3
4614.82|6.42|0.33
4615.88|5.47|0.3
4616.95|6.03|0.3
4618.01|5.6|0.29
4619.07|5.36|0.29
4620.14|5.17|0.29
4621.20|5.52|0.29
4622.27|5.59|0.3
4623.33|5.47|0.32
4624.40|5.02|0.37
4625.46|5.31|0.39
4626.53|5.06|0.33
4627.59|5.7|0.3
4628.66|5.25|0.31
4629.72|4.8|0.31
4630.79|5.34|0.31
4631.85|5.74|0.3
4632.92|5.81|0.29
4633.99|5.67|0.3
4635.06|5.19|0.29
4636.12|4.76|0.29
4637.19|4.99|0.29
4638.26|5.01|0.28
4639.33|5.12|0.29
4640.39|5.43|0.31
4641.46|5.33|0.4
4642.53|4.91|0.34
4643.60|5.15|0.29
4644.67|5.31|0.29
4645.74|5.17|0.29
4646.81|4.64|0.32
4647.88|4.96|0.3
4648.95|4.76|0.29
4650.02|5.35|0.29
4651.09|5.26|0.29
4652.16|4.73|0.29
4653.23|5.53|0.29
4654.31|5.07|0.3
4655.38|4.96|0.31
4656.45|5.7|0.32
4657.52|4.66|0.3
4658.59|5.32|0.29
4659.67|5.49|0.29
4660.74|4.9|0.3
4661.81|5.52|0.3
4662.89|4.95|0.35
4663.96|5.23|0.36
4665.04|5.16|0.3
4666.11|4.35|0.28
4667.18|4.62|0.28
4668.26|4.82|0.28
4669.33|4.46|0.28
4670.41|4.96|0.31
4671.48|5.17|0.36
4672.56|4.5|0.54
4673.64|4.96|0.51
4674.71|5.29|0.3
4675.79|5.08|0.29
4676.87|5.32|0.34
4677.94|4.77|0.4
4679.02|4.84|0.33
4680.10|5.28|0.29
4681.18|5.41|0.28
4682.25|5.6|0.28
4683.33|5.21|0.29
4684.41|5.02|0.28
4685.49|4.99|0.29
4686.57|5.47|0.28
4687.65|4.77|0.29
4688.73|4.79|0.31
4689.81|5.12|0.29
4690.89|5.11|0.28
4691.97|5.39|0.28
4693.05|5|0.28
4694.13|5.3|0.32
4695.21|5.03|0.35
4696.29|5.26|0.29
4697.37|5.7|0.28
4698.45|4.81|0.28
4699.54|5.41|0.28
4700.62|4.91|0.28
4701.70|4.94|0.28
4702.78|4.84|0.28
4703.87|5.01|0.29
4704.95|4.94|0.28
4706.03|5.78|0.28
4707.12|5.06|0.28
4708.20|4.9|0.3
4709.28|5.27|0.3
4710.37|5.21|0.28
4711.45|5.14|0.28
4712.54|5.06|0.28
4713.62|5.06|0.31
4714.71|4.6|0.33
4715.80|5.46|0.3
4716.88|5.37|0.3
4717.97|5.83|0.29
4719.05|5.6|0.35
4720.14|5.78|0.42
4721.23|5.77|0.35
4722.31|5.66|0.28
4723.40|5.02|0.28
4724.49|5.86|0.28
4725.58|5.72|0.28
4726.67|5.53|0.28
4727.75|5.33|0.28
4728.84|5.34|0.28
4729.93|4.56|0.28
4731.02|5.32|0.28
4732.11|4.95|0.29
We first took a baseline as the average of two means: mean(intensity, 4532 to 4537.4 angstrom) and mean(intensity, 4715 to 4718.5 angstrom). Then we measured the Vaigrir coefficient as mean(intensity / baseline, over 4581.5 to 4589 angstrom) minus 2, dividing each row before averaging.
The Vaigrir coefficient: -1.00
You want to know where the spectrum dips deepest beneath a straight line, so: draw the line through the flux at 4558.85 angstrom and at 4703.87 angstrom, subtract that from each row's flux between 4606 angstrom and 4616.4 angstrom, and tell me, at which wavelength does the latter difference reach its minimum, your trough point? 4607.39 angstrom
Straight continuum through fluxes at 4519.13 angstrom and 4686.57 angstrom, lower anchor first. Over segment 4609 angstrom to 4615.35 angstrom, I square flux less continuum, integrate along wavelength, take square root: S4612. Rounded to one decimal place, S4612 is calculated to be 1.7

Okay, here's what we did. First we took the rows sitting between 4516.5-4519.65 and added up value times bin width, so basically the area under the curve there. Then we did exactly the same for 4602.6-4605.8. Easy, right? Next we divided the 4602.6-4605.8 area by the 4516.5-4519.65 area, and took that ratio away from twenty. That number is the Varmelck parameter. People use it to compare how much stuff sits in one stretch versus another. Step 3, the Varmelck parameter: 19.0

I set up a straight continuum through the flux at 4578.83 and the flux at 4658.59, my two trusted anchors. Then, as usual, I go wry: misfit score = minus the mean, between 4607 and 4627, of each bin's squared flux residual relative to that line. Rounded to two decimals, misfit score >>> -0.25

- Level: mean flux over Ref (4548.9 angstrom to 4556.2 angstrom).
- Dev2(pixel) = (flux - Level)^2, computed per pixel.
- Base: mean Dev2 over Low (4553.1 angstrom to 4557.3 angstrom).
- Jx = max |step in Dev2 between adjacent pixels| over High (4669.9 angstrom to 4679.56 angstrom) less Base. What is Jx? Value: 0.221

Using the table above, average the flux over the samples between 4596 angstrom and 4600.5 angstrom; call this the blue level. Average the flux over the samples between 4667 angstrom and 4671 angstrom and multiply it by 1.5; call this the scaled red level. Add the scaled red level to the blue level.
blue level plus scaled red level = 12.0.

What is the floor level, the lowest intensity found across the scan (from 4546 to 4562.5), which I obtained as 4.68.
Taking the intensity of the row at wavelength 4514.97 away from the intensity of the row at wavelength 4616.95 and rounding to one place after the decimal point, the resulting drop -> 1.3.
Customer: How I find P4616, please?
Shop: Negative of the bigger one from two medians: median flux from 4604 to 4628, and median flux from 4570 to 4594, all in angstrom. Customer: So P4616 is -5.47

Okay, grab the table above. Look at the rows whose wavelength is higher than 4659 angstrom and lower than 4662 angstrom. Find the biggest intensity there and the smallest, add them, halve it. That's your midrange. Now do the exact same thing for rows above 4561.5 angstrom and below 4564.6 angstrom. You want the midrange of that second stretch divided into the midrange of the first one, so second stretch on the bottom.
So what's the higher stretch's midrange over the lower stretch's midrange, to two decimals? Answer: 0.94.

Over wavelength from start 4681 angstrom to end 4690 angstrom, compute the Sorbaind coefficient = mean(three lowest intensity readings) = 4.85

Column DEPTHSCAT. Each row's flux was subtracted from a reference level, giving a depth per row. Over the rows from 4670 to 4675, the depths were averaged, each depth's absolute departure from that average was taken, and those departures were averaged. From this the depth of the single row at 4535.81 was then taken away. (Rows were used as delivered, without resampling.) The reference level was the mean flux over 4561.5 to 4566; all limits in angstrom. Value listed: -0.4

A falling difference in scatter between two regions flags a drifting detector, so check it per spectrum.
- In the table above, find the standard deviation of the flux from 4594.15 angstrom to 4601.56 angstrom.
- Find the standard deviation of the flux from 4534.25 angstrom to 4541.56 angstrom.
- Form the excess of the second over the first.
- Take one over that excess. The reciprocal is 4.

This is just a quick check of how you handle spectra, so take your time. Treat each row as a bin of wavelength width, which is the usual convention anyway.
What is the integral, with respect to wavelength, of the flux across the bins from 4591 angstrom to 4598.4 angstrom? 37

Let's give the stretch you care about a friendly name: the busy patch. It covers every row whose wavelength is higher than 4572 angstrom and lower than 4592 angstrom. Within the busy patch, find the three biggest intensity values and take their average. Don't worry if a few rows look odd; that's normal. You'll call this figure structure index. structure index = 5.6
